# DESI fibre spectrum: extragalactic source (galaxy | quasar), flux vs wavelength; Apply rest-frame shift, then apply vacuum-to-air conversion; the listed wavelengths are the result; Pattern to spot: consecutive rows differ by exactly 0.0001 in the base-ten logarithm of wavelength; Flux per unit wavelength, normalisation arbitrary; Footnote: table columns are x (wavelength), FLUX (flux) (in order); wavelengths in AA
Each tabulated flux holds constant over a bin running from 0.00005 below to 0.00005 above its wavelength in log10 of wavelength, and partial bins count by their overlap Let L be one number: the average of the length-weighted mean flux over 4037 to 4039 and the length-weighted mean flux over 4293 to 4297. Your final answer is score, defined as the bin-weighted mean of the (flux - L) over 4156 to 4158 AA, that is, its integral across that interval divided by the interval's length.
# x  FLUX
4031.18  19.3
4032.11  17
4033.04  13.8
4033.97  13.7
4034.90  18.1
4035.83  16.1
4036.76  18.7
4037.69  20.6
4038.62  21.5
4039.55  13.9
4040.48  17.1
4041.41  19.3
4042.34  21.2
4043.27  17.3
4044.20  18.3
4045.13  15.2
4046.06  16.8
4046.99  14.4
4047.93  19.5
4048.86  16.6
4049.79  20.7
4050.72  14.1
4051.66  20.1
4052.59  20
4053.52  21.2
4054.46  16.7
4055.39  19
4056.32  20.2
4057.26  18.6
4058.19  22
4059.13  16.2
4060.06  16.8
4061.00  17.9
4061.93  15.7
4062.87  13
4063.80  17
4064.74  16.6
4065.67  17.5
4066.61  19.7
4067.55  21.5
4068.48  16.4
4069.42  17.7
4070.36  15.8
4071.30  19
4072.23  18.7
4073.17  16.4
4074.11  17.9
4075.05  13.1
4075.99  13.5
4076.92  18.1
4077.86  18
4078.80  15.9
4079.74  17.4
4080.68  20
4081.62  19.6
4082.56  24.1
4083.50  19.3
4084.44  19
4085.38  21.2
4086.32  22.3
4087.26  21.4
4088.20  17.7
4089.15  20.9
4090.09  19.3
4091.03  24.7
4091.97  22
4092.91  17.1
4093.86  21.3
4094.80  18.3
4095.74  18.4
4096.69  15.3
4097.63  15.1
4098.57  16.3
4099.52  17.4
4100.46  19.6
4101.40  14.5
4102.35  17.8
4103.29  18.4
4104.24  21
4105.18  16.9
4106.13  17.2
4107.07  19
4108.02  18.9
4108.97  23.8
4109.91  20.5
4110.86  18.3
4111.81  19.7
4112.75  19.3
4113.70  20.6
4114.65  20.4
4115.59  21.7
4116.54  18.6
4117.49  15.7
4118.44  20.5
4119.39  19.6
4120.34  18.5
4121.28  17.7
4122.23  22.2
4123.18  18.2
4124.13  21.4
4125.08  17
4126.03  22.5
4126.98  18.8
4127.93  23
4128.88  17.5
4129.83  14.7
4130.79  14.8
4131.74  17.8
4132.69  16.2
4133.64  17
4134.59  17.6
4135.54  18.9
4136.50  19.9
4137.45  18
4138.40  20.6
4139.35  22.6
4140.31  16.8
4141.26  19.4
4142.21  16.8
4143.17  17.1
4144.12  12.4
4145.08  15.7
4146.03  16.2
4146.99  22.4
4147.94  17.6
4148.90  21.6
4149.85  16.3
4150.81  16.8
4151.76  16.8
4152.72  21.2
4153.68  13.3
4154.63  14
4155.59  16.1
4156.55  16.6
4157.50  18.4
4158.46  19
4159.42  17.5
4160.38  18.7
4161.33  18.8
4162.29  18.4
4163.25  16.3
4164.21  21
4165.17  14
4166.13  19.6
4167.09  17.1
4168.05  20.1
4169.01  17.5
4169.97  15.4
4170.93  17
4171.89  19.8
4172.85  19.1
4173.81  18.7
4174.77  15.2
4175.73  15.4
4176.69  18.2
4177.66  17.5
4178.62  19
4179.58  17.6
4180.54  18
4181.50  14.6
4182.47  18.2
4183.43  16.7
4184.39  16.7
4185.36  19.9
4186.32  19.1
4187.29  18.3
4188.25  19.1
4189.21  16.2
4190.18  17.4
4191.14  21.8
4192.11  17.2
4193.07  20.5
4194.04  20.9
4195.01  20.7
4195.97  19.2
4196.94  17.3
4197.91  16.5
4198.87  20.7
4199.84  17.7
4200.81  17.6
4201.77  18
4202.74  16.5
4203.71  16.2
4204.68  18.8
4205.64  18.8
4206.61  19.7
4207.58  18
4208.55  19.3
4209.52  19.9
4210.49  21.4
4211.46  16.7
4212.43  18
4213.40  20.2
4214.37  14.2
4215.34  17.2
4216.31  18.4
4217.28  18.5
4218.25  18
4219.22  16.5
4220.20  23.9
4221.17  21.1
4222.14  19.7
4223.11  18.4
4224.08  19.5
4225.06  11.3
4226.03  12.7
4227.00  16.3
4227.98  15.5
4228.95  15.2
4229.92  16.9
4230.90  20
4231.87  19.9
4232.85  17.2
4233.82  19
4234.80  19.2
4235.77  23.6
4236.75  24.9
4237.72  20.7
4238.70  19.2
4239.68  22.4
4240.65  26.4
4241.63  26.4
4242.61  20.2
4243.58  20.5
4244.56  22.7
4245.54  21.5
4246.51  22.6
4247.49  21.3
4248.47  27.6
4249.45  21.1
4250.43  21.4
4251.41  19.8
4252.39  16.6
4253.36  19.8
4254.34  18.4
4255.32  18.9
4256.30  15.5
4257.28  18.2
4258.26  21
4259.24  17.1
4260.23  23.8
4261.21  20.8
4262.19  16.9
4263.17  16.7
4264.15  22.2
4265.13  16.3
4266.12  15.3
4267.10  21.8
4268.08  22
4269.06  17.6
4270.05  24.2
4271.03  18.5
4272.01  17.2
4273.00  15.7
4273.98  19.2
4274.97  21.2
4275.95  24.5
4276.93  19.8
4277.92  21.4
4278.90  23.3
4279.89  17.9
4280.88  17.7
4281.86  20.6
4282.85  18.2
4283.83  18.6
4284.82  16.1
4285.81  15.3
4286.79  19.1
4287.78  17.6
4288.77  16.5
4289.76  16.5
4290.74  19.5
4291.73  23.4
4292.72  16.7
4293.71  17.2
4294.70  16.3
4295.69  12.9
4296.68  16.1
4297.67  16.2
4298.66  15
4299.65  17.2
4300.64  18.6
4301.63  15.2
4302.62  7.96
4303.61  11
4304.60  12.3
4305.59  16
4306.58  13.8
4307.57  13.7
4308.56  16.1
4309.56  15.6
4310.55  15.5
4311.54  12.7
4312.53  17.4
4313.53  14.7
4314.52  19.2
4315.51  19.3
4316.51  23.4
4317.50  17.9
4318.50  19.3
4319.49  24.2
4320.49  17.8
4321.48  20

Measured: -0.7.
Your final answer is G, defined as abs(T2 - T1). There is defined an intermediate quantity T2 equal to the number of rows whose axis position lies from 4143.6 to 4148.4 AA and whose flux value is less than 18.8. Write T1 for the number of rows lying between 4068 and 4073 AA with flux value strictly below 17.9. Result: 1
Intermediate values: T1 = 3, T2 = 4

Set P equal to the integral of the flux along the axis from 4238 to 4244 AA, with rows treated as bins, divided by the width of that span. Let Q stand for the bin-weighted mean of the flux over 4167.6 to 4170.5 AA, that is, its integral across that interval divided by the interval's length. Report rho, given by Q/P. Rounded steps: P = 22.5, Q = 17.6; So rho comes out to 0.78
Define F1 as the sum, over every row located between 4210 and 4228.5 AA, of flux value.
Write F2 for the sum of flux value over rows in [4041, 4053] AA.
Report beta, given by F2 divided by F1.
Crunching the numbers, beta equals 0.7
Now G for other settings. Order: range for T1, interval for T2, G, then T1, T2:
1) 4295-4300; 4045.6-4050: 2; 5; 3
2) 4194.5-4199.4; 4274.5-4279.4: 2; 2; 0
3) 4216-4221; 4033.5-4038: 3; 1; 4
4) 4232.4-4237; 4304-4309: 4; 1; 5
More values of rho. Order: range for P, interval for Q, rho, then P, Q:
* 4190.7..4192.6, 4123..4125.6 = 0.98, 19.5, 19.0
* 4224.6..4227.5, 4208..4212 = 1.43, 13.5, 19.3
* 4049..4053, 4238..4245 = 1.21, 18.5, 22.5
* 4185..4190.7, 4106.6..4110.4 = 1.12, 18.3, 20.5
